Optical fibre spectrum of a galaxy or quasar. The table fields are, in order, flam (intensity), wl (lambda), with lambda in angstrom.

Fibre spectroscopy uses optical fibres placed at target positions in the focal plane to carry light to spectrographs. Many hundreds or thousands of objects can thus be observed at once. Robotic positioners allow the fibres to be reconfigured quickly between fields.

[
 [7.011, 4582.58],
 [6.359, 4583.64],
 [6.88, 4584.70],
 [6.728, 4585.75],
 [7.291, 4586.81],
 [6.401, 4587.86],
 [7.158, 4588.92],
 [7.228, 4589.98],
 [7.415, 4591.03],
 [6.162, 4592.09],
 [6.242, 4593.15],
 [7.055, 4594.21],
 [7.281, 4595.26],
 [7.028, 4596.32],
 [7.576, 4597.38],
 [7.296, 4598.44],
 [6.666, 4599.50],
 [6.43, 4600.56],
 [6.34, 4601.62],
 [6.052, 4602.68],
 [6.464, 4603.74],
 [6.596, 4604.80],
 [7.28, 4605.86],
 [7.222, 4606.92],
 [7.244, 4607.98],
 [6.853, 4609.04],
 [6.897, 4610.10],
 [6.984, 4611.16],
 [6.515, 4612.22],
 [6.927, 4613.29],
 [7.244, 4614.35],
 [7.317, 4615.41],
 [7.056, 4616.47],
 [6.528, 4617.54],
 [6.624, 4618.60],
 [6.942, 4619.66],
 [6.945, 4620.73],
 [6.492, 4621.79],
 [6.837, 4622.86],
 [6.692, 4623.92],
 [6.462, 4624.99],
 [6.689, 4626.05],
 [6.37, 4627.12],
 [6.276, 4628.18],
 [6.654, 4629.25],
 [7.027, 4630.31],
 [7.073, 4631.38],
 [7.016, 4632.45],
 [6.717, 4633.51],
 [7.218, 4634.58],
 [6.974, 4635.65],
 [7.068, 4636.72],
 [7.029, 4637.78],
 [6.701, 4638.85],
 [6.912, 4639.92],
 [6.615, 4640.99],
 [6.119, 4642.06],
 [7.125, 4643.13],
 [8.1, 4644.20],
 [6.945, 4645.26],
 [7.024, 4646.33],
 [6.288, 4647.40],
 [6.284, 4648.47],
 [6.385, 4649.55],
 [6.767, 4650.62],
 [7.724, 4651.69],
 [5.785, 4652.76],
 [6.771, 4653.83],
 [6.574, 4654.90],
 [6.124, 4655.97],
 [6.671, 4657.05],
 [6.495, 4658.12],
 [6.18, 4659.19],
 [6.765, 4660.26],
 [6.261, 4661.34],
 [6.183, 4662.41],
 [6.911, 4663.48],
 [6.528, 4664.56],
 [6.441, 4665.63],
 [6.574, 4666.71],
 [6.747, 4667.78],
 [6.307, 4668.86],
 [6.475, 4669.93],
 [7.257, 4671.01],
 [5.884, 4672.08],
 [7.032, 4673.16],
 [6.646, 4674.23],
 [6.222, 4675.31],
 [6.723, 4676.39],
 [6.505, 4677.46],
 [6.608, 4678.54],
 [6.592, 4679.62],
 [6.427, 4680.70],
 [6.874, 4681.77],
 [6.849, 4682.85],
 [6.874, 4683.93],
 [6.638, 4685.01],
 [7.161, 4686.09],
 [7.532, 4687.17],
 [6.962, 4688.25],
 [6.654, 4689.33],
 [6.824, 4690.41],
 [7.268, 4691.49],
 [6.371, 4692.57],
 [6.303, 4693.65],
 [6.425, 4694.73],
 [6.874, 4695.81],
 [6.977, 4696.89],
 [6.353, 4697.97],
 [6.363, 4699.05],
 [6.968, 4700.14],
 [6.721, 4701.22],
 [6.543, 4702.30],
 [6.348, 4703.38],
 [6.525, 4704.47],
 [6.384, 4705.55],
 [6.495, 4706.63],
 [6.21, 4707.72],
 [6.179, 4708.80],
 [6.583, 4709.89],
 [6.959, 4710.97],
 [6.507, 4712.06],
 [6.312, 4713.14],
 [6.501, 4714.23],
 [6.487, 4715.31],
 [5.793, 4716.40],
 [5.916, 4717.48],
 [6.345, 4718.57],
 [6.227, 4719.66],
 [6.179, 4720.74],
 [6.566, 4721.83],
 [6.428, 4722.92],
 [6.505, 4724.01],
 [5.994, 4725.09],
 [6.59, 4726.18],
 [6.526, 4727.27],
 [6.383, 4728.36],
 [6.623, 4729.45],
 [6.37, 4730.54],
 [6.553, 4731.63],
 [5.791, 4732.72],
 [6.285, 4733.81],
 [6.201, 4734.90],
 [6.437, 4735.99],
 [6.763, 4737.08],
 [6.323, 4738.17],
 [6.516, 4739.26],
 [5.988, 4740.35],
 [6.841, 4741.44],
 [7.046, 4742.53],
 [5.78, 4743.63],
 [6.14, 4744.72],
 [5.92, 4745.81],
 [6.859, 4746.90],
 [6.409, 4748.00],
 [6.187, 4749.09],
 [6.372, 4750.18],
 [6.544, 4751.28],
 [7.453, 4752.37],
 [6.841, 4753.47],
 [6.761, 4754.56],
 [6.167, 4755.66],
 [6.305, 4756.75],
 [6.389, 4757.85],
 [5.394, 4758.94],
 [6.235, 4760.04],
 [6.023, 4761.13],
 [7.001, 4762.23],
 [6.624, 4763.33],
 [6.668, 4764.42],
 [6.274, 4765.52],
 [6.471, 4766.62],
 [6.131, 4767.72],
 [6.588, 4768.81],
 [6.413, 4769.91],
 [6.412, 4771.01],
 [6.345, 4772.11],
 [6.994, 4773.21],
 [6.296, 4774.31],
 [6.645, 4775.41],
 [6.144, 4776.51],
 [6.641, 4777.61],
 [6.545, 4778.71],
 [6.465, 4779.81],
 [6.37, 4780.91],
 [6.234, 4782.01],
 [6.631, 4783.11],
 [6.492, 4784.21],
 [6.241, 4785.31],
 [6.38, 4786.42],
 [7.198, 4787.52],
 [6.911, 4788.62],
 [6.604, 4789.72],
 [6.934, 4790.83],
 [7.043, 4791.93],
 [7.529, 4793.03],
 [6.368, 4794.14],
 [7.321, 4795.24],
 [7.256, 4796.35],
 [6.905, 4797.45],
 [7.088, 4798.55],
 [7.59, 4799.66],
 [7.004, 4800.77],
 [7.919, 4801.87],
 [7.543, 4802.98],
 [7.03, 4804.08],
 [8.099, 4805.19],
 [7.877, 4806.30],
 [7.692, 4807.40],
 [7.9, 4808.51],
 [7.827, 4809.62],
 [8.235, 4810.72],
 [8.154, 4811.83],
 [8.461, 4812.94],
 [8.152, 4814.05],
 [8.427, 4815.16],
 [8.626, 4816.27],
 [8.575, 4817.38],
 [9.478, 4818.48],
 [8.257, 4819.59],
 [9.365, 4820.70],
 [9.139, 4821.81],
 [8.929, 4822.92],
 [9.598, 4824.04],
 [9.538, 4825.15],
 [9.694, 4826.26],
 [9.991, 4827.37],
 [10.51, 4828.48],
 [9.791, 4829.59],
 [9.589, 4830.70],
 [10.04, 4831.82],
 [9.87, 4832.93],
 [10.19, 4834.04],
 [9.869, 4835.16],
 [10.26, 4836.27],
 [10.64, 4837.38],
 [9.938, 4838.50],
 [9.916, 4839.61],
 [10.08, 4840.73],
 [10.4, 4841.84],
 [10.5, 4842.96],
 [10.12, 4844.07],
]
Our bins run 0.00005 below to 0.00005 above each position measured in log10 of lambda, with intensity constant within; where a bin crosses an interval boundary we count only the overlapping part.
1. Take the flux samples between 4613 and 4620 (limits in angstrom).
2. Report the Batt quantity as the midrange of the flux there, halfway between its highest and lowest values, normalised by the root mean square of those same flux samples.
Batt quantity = 1.00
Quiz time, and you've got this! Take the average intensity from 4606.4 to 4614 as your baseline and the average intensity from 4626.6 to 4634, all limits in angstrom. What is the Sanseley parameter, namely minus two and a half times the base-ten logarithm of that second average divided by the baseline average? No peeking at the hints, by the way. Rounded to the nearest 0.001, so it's 0.034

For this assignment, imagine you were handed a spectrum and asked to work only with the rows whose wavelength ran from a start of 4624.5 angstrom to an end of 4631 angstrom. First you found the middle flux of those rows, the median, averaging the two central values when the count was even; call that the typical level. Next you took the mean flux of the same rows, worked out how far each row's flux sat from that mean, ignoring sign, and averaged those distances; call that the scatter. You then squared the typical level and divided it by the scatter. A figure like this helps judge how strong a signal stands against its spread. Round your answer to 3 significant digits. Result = 204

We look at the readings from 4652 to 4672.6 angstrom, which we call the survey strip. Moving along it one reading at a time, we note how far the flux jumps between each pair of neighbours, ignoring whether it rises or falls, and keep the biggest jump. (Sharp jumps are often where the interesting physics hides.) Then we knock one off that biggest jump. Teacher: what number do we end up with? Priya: 0.37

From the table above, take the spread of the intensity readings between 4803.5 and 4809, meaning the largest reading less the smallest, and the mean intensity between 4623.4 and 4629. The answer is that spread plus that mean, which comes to 7.6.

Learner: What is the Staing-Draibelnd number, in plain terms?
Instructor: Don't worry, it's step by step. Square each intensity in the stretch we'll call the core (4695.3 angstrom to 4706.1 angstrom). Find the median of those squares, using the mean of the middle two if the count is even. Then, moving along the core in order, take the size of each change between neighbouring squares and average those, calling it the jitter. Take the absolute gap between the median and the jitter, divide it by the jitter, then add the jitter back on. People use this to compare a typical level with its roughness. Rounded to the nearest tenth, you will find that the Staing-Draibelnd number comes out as 15.1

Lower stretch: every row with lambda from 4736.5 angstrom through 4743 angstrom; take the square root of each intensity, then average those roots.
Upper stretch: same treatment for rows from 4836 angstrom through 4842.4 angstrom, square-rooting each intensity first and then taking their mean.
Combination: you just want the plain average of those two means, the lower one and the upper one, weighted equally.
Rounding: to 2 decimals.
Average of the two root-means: 2.88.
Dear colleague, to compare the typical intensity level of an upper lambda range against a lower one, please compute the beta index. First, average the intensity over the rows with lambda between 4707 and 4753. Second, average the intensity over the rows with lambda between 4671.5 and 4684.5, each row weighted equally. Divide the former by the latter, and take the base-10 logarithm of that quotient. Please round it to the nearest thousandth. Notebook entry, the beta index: -0.014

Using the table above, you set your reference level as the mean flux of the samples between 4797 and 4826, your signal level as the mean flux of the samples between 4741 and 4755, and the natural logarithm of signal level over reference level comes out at -0.23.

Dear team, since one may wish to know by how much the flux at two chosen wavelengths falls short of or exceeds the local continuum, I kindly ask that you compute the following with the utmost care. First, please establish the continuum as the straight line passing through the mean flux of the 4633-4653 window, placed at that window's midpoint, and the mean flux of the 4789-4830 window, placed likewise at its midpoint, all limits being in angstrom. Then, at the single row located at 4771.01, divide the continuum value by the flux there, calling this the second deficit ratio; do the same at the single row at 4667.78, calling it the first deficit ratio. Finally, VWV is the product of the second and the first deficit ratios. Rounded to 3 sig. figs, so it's 1.28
